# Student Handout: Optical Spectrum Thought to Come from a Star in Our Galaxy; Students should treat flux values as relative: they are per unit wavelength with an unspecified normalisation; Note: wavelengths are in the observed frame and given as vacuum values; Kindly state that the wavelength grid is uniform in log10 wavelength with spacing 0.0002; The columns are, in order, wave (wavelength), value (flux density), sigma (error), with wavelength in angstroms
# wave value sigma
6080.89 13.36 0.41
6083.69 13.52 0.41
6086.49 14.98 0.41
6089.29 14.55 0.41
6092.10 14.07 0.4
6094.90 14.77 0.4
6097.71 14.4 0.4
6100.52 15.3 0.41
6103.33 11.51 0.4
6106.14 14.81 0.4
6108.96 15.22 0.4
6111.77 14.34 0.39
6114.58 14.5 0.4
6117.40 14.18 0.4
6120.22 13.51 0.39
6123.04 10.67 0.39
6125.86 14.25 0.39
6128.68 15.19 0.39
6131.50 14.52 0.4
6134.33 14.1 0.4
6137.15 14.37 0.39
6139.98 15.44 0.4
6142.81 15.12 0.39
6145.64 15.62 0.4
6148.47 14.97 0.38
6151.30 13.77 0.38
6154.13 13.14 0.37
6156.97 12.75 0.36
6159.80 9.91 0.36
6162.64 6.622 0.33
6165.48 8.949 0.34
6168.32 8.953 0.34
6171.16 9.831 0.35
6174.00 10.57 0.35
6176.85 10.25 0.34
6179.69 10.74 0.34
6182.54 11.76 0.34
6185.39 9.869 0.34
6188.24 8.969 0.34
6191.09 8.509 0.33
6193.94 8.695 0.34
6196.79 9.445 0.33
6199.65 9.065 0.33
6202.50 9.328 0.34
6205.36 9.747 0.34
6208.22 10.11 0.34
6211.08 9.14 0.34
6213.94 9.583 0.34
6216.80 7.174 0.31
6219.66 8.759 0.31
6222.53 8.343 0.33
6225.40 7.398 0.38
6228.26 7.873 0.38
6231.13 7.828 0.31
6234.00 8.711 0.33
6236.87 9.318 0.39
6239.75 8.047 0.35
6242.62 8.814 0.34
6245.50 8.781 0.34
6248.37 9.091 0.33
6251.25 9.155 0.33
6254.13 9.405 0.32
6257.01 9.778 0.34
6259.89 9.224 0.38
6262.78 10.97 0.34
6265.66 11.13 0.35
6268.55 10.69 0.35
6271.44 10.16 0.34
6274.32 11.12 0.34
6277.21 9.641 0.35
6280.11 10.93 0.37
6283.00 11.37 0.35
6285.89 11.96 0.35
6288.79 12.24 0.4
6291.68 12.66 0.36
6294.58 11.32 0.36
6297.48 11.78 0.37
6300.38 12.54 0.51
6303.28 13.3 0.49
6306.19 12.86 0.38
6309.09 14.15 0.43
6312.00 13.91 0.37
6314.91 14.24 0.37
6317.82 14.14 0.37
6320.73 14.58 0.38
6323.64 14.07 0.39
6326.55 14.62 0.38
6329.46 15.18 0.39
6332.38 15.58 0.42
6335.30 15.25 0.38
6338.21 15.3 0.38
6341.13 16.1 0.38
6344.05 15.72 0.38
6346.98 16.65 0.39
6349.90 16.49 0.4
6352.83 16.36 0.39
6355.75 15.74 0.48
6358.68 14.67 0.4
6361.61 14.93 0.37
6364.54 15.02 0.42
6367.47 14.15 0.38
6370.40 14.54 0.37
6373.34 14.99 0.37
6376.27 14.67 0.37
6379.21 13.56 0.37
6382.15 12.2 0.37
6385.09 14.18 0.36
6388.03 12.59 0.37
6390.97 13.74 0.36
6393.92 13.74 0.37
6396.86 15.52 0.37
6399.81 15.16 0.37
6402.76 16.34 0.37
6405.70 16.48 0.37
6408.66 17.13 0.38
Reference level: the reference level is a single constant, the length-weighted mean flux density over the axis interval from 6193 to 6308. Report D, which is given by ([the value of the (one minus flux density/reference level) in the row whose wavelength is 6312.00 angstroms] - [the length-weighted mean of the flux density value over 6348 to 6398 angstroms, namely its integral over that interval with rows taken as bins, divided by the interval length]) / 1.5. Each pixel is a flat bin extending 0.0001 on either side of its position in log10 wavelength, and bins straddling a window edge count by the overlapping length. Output -10.0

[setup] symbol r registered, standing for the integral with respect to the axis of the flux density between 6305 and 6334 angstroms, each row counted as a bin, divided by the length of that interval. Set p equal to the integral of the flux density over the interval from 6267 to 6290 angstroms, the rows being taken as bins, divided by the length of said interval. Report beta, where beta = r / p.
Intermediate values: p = 11.0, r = 14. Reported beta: 1.30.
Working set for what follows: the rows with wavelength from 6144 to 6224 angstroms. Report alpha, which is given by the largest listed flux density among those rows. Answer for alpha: 15.62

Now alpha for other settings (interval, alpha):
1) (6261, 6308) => 13.3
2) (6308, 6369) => 16.65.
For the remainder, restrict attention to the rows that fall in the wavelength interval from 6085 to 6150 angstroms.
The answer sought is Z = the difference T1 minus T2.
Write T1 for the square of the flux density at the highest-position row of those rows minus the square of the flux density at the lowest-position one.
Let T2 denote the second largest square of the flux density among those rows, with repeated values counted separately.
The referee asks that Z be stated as -239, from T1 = 0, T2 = 238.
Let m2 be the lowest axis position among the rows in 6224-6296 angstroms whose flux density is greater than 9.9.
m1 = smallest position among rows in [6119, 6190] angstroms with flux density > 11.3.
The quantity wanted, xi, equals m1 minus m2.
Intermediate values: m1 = 6120.22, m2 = 6262.78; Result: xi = -142.6 angstroms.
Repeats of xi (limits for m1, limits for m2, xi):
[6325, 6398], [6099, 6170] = 226.0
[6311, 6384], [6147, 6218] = 163.5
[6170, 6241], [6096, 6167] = 84.8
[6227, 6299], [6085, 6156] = 196.5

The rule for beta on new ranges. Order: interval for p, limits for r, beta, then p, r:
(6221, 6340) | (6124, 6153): 1.28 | 11.4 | 15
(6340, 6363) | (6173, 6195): 0.63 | 15.8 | 10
